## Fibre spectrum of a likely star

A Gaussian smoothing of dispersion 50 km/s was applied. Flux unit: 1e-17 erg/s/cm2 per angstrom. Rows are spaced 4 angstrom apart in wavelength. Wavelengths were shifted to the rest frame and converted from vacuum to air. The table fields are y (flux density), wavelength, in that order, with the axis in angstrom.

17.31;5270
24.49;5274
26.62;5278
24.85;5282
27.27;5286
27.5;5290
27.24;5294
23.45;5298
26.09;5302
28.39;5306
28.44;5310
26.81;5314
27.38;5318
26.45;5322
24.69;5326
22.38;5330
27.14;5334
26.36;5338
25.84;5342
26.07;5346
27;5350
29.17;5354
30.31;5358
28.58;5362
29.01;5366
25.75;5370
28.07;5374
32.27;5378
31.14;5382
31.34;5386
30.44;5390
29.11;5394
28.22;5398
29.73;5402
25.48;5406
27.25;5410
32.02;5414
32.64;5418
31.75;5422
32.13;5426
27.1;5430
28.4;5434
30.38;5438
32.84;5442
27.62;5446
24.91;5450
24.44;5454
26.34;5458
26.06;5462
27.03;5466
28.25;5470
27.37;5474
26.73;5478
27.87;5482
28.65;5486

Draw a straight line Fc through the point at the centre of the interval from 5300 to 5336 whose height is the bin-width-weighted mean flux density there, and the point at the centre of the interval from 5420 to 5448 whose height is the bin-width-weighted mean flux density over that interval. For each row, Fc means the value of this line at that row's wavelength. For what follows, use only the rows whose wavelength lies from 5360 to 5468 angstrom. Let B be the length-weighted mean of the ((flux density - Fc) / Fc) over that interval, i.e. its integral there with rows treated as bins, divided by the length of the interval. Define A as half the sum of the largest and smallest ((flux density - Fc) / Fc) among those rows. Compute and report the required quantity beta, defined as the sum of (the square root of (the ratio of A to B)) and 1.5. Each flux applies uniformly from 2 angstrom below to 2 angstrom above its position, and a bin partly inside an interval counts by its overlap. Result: 2.9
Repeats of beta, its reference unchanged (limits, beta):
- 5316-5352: 2.8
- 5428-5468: 2.3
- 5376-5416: 2.0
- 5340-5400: 2.5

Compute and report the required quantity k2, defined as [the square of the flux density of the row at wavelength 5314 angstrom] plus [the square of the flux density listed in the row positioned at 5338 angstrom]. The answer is 1414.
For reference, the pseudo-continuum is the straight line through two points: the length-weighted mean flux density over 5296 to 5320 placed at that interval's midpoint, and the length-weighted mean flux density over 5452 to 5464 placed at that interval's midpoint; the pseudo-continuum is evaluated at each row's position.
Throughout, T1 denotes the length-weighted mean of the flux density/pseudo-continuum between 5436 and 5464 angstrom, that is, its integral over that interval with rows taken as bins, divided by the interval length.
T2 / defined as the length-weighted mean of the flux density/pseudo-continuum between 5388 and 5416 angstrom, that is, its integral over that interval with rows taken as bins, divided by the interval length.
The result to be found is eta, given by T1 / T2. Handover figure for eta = 0.97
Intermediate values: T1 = 1.071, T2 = 1.11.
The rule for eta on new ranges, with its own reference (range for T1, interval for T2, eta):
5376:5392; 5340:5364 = 1.14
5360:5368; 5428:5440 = 0.99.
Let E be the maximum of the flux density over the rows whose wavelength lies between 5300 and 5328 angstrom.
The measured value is 28.44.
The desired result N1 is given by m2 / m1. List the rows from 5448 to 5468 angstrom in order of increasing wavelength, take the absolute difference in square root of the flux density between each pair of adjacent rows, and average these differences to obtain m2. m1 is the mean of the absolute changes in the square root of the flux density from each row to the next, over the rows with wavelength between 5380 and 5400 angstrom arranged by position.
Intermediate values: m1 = 0.08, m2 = 0.089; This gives 1.18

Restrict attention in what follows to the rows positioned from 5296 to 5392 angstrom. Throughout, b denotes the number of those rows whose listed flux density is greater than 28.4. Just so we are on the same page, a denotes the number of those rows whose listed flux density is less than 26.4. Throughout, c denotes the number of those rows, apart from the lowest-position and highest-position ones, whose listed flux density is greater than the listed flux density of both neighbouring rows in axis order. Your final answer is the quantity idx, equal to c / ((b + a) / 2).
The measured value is 0.82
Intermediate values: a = 8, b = 9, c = 7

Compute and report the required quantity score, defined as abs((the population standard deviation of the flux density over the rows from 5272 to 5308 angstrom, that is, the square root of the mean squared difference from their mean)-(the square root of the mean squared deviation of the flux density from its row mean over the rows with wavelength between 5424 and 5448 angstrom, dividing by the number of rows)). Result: 0.66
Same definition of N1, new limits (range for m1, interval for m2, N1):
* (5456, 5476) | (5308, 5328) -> 1.48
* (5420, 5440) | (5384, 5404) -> 0.53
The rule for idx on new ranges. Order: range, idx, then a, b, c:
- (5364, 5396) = 0.57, 1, 6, 2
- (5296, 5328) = 1.00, 3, 1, 2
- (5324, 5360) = 0.29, 5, 2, 1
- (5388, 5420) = 0.33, 1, 5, 1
